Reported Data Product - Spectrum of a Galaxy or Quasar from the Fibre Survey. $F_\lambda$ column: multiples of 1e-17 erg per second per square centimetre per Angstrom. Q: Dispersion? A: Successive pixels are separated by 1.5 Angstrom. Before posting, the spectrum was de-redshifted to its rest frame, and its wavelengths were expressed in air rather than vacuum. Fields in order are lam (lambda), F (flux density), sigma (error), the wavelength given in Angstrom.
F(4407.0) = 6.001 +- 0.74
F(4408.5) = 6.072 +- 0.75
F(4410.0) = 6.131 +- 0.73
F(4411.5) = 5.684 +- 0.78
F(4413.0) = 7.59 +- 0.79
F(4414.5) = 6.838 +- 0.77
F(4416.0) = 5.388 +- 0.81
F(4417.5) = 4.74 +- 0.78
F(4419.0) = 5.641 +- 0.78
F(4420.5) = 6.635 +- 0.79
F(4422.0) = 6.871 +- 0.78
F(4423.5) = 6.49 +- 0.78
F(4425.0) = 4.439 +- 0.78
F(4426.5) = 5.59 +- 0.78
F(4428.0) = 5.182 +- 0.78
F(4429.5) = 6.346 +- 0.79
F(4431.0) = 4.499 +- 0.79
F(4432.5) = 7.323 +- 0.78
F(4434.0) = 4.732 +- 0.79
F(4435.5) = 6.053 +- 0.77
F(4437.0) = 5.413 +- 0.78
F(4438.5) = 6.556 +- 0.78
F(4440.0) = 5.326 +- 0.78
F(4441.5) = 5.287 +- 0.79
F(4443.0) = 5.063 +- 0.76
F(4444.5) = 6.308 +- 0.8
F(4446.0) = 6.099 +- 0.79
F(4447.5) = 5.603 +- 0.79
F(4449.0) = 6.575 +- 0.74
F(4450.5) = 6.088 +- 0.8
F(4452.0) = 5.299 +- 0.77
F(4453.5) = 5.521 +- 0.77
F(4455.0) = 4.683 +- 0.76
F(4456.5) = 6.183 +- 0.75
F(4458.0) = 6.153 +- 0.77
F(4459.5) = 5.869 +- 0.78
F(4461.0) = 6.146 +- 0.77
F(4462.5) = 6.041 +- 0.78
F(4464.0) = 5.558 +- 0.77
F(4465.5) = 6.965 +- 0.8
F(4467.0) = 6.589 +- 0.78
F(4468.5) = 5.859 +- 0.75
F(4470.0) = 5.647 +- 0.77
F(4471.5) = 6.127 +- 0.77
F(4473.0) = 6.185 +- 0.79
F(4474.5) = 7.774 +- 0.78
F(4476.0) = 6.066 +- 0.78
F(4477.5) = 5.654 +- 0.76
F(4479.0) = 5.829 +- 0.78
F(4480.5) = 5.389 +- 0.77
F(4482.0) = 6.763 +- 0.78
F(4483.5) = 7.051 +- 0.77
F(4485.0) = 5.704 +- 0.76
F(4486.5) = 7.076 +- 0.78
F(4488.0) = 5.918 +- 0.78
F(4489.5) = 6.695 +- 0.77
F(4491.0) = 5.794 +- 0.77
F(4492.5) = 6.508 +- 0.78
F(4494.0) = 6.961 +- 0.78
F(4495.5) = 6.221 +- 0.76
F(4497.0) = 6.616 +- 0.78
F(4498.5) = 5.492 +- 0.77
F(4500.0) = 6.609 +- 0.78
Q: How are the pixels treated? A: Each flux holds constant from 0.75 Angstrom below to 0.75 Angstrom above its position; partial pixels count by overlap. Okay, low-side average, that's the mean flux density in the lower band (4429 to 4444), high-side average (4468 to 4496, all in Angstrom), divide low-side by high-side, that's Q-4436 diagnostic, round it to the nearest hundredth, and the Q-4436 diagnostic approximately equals 0.90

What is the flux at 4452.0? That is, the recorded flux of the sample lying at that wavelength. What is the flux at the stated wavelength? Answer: 5.299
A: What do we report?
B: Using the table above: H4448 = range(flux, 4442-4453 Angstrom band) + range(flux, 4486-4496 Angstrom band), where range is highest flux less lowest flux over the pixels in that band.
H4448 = 2.8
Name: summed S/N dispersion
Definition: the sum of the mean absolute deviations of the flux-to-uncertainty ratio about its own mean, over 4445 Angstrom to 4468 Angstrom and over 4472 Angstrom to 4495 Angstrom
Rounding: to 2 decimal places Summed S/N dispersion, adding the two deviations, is 1.28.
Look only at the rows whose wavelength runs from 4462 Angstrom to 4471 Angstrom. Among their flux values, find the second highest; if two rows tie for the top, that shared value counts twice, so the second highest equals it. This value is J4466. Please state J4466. 6.589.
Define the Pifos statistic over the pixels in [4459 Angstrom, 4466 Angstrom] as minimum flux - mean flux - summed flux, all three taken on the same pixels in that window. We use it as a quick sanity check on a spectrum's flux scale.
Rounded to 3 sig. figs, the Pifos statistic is -31.1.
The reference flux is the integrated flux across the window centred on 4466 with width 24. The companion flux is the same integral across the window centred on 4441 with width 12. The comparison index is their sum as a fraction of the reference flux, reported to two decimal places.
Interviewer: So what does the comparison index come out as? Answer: 1.47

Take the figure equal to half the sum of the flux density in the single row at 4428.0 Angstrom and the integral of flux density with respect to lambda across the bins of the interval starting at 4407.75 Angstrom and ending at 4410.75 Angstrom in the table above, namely 12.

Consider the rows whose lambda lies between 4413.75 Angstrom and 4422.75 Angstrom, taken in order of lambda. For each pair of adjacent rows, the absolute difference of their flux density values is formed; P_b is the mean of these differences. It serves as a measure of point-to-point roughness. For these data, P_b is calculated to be 0.85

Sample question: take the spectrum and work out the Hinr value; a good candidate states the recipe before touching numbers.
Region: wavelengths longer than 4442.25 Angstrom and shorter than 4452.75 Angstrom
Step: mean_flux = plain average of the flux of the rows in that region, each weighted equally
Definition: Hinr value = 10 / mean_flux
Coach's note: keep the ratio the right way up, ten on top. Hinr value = 1.71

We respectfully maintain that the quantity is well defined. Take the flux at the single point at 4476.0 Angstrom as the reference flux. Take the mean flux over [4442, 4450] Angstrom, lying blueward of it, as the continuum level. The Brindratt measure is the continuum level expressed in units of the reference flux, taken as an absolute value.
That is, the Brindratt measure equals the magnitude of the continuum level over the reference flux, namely 0.98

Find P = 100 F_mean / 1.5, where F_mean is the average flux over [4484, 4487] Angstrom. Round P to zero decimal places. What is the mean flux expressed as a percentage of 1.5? 426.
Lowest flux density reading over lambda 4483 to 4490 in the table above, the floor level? 5.704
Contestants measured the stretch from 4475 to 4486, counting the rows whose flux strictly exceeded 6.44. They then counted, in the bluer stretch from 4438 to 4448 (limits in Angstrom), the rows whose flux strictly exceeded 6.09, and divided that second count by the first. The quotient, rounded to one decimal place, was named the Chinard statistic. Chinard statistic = 1.5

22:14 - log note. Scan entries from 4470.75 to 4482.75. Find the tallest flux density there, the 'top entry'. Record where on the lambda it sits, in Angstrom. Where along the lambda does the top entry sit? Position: 4474.5 Angstrom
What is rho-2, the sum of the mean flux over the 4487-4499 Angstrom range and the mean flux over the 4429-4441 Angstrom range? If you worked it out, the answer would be 12.1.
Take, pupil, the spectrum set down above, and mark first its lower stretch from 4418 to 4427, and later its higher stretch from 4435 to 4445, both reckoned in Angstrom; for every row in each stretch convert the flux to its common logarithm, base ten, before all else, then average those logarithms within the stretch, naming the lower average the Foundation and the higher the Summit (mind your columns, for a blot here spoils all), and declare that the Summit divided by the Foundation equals 0.98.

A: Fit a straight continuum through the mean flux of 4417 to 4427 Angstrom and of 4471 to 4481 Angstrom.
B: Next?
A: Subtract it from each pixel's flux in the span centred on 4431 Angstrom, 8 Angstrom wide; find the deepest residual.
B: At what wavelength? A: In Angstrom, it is 4431.0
